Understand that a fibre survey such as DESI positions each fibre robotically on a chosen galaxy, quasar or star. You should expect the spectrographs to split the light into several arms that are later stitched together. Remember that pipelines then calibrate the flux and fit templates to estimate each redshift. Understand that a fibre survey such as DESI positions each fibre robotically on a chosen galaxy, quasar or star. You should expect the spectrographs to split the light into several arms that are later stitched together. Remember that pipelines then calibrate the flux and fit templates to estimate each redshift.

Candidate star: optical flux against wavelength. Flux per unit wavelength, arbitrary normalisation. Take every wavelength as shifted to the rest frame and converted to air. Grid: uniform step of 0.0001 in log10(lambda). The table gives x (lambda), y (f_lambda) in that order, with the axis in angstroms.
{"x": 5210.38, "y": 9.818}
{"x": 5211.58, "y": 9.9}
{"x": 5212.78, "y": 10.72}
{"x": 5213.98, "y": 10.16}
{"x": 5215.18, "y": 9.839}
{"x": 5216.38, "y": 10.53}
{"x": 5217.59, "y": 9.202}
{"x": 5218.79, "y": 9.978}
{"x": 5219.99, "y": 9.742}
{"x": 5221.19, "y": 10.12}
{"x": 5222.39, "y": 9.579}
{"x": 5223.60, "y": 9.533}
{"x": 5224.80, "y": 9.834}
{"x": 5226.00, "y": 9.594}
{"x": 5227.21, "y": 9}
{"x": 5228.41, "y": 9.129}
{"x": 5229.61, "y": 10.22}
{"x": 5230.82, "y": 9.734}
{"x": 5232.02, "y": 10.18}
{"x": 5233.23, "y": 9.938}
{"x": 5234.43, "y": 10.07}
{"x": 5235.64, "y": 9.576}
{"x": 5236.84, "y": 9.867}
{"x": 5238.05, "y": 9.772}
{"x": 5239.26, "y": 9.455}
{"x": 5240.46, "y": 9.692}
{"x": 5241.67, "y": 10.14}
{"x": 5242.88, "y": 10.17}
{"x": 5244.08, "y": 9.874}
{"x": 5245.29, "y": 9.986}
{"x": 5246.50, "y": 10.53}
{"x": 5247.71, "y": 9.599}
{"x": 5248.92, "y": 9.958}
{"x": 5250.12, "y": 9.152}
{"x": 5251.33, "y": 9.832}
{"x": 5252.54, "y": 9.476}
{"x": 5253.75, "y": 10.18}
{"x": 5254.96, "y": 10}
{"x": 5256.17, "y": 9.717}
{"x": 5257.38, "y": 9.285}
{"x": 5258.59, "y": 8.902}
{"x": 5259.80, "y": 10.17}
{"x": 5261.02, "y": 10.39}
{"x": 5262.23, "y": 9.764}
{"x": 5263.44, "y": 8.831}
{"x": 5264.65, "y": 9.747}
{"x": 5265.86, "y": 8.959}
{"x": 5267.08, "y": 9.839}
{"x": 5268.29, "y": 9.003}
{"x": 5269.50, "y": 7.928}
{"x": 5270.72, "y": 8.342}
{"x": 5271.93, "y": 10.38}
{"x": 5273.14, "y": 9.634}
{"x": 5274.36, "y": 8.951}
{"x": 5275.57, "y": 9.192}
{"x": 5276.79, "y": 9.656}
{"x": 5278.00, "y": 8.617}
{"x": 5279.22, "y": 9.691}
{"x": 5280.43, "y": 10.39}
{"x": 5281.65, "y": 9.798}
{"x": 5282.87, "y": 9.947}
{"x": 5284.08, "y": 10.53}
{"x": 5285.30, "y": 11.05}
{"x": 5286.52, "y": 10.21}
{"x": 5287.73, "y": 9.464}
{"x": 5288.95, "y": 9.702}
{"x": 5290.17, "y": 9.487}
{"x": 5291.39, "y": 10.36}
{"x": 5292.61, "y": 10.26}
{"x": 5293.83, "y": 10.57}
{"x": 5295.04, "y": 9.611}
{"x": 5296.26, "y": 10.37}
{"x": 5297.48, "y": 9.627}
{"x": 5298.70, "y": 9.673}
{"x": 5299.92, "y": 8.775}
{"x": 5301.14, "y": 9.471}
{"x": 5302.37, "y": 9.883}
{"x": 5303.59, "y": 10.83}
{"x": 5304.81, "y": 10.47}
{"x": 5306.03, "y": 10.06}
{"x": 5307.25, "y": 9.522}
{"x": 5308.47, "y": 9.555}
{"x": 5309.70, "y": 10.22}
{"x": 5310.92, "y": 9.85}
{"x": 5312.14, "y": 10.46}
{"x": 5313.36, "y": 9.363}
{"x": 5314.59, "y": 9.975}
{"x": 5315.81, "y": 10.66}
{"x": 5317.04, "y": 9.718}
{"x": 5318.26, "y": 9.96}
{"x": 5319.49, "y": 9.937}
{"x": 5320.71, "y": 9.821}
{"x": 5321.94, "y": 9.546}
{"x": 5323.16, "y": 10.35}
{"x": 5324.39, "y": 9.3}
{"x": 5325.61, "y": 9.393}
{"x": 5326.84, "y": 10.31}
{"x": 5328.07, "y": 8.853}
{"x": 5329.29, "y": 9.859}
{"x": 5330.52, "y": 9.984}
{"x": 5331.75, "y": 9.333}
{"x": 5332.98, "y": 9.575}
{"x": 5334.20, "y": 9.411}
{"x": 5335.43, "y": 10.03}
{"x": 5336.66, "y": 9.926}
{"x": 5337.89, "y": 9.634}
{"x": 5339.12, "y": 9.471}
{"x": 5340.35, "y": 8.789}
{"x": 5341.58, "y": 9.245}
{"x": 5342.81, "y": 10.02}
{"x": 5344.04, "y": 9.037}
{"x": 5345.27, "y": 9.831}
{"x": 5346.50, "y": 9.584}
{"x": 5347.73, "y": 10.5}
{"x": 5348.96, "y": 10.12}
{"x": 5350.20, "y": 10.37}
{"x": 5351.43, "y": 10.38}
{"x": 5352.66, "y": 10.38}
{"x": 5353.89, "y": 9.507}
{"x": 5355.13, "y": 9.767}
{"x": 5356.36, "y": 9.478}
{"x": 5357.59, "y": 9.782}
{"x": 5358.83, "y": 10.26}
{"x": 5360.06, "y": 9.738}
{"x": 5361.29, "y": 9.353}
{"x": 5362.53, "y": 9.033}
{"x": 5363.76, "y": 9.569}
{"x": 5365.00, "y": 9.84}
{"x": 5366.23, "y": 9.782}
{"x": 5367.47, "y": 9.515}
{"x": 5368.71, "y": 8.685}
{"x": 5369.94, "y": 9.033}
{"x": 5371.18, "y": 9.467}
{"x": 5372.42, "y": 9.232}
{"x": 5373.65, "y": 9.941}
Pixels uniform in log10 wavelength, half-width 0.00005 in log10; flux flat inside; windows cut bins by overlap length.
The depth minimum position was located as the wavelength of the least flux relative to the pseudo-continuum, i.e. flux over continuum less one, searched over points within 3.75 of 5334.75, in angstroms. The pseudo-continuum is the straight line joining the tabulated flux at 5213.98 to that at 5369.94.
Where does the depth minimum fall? 5331.75 angstroms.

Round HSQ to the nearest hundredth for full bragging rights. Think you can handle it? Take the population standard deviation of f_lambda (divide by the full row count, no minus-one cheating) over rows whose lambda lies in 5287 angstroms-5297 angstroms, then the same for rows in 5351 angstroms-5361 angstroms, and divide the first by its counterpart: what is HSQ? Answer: 1.21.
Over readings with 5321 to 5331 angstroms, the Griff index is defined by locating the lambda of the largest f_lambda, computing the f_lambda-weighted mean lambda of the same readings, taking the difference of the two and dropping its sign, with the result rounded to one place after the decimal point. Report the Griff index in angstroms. 3.1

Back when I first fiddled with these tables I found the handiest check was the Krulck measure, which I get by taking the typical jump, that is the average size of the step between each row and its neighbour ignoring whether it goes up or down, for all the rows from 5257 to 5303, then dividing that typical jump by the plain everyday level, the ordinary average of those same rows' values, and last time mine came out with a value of 0.070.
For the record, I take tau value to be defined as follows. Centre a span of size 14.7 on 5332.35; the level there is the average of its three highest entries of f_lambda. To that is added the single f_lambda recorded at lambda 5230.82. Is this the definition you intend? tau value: 19.8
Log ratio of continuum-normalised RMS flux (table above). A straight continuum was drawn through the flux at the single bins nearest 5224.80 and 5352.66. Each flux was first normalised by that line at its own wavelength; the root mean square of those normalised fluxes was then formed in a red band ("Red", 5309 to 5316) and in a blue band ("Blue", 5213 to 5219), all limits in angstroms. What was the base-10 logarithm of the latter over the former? 0.0116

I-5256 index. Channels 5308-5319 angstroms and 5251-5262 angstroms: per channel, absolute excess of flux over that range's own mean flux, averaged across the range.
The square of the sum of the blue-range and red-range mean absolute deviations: 0.48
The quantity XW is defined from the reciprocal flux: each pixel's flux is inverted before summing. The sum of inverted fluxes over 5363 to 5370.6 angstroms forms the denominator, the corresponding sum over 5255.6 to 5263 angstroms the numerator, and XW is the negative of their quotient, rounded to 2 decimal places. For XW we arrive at -0.97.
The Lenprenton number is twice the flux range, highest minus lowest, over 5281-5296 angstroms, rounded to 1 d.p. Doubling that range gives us 3.2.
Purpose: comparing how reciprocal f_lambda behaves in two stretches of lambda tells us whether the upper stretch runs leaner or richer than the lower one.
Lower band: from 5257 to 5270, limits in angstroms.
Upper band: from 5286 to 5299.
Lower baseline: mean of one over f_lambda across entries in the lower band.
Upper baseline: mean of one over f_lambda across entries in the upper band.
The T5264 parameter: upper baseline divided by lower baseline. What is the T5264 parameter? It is 0.94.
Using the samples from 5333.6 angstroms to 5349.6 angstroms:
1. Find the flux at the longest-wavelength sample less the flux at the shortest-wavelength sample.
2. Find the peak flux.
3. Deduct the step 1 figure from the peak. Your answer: 9.8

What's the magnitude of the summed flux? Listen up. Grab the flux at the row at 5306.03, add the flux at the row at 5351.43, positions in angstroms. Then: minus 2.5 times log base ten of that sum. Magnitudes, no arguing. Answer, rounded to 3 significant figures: -3.28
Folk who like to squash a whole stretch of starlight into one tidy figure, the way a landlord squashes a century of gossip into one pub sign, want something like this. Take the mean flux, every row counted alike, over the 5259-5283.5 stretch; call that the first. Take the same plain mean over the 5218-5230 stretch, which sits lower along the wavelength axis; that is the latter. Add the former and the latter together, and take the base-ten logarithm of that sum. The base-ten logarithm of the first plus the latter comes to 1.28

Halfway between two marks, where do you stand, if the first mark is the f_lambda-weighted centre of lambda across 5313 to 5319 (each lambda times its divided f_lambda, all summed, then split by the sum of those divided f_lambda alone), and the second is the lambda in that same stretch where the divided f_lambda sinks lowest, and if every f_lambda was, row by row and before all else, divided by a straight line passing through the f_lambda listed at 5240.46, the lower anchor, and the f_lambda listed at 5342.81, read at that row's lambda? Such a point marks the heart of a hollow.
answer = 5314.6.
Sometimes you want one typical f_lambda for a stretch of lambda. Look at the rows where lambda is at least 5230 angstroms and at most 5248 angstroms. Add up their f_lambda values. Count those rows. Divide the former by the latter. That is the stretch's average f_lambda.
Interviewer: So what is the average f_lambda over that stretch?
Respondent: 9.9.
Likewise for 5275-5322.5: 9.9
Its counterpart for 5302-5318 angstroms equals 10.0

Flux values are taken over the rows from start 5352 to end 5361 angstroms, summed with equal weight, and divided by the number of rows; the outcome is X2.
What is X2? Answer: 9.8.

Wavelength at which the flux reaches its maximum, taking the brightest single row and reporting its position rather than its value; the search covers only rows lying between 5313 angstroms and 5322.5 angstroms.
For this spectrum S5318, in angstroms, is 5315.81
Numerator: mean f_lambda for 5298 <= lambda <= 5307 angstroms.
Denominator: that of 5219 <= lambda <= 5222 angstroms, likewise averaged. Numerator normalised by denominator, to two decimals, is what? 0.99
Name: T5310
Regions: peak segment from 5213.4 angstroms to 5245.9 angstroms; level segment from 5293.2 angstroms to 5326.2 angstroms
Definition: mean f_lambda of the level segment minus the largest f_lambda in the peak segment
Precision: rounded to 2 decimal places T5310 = -0.64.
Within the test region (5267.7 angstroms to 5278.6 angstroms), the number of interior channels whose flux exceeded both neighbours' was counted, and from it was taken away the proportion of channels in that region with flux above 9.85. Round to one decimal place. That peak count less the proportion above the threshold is 1.9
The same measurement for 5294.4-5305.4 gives 2.6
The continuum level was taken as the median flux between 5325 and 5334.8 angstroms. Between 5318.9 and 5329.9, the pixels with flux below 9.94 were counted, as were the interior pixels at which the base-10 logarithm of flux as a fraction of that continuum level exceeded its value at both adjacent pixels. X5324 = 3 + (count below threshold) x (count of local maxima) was 17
